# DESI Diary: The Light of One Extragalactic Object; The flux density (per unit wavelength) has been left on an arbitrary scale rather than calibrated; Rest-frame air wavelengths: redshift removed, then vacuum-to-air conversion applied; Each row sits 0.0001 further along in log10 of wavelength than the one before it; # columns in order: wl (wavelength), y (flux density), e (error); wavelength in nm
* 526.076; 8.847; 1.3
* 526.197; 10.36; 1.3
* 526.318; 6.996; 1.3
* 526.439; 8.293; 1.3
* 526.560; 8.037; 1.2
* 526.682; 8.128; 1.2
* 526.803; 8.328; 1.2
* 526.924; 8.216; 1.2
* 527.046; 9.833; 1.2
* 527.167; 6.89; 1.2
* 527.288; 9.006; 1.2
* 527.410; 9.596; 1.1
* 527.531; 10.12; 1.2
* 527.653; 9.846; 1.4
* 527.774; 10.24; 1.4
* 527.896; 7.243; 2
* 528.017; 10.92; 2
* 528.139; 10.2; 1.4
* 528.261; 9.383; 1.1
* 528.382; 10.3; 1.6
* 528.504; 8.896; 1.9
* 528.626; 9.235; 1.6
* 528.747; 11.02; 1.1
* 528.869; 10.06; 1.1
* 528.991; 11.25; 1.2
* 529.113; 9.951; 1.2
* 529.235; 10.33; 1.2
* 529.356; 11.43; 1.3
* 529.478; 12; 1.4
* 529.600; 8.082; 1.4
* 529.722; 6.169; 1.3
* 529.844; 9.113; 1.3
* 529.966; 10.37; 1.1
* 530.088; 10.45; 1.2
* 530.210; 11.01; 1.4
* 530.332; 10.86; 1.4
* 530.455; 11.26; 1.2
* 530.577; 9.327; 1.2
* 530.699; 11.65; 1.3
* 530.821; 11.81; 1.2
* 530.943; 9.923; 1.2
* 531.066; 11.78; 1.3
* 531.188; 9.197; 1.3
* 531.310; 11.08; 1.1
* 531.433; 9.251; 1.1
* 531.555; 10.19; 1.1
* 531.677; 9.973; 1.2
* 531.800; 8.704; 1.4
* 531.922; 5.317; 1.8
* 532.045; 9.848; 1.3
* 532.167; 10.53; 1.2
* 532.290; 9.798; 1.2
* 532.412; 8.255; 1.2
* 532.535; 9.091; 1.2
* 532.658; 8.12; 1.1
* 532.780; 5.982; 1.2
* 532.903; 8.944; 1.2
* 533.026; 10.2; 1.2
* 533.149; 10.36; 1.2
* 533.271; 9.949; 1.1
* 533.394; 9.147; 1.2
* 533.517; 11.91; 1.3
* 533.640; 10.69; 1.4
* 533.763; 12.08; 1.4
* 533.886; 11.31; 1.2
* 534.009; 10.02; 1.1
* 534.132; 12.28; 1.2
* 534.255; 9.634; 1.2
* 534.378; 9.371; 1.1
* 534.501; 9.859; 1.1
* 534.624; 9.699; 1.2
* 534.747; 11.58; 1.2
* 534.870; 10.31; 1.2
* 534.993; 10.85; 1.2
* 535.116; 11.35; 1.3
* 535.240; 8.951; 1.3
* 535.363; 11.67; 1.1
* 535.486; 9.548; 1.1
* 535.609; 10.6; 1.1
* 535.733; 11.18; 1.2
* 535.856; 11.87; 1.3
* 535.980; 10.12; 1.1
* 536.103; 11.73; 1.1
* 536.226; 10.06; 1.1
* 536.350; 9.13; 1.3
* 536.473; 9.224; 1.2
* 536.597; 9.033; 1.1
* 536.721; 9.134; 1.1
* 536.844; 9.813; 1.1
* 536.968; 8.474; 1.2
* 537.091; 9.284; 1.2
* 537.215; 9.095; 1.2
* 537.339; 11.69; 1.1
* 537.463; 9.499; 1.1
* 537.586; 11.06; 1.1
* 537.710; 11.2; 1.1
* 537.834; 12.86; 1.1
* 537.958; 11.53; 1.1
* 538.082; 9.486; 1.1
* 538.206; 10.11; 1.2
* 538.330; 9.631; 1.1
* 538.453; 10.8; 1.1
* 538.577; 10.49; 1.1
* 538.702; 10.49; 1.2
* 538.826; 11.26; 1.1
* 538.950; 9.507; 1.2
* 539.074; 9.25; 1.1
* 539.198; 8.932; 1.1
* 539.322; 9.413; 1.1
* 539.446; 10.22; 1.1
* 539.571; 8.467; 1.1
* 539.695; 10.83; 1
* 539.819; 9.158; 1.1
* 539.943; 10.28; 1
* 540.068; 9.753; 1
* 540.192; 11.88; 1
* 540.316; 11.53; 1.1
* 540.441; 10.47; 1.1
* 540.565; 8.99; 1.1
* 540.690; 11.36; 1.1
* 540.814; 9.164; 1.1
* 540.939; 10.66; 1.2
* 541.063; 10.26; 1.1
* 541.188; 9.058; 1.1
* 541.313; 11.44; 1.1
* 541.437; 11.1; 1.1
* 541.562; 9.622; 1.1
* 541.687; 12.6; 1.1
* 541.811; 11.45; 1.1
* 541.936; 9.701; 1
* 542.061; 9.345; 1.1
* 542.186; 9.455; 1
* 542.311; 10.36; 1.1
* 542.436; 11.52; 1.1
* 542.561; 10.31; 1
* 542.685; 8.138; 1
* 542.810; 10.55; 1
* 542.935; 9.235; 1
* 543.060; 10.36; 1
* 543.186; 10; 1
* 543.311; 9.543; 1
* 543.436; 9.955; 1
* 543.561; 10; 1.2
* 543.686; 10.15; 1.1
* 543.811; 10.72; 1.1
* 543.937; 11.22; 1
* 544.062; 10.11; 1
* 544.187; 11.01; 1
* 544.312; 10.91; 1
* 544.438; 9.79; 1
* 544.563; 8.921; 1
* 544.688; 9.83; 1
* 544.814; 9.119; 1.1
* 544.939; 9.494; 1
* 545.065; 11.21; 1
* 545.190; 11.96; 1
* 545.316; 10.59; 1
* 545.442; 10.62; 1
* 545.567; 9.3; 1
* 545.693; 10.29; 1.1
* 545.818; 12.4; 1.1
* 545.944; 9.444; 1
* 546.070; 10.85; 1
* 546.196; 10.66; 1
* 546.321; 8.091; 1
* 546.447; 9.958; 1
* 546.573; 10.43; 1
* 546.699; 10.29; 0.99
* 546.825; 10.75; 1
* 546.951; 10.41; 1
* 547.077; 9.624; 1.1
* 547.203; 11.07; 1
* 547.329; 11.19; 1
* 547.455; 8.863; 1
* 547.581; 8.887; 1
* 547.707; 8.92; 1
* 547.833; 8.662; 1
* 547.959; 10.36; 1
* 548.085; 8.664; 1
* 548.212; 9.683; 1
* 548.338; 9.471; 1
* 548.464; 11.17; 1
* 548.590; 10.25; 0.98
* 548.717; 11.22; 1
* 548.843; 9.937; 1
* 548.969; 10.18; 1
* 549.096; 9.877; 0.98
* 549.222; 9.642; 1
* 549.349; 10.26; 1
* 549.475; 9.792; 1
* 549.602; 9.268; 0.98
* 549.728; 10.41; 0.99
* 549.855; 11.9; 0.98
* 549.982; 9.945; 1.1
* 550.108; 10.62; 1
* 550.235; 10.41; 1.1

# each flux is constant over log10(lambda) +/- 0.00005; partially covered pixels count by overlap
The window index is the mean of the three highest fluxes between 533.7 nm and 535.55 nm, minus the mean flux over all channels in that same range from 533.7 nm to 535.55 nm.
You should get 1.44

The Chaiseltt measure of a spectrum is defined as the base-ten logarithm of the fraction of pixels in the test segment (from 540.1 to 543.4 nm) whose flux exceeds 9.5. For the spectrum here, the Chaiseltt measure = -0.14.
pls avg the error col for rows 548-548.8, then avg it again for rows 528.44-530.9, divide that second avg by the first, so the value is 1.30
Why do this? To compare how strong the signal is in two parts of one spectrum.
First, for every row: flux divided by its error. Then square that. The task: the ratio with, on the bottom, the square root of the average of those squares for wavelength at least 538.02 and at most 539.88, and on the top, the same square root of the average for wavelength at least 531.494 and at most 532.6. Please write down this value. 0.842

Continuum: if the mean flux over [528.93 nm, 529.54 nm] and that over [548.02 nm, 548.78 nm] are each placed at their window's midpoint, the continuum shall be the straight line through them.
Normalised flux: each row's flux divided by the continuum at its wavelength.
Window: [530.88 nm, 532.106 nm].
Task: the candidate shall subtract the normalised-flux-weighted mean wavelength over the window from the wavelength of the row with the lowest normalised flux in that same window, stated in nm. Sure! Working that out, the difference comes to 0.46 nm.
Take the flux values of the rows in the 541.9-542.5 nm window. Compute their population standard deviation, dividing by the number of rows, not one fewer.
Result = 0.80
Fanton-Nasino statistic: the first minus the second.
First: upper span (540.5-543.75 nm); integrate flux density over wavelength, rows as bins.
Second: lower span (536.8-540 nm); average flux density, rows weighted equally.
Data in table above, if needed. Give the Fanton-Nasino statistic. 22.9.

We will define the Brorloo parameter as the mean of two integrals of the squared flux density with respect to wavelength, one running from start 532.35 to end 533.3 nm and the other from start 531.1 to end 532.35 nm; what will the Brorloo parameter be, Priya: 95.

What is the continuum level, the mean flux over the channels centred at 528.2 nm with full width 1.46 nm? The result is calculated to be 9.8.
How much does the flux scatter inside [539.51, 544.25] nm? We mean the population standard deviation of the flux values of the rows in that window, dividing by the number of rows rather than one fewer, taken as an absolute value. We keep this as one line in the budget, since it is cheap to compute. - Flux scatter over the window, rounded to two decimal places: 0.97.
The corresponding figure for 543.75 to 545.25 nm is 0.91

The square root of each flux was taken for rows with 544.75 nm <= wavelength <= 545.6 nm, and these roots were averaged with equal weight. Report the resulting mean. 3.21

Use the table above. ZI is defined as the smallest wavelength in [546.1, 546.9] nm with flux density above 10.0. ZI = 546.196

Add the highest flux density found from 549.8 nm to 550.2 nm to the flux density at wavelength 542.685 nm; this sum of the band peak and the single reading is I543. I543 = 20.0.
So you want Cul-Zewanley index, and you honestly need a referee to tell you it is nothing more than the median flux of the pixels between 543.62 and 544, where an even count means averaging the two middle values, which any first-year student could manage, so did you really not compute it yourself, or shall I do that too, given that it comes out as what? 10.7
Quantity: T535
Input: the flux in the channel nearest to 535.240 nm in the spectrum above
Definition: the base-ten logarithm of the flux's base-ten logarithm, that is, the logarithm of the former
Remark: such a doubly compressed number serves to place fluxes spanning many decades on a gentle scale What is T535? -0.021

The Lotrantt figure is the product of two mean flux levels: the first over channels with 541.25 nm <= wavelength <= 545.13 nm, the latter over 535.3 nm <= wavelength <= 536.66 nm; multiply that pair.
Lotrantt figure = 106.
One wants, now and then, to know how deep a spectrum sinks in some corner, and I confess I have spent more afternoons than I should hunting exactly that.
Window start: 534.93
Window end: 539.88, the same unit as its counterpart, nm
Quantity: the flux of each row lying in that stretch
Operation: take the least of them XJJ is 8.467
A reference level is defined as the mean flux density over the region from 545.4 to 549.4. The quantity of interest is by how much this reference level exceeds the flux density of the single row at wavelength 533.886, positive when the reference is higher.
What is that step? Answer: -1.3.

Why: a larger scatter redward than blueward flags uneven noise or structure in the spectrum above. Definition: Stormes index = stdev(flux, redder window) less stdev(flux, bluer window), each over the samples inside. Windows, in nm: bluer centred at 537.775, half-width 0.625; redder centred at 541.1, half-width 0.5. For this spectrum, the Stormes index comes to -0.27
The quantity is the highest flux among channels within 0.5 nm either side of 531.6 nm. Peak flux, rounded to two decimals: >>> 11.08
